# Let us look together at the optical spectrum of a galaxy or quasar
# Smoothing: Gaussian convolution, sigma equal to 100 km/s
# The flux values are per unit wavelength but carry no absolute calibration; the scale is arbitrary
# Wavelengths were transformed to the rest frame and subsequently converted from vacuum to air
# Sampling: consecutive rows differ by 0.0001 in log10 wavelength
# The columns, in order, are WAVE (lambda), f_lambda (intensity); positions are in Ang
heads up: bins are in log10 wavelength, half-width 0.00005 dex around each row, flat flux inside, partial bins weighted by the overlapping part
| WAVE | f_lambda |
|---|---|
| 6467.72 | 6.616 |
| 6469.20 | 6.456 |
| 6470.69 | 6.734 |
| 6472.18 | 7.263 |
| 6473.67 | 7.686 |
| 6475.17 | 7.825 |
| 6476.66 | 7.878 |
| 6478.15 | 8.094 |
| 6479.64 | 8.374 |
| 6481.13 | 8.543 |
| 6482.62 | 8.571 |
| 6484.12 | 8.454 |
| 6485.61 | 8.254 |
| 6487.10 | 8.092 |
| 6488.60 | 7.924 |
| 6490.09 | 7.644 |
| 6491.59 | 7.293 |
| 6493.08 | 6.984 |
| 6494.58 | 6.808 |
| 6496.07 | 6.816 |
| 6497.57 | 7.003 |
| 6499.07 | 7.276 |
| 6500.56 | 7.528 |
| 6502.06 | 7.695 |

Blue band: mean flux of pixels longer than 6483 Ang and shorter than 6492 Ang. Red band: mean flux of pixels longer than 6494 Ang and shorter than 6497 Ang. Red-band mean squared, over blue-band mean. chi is 5.8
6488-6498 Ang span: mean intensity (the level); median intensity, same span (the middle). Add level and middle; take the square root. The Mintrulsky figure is 3.77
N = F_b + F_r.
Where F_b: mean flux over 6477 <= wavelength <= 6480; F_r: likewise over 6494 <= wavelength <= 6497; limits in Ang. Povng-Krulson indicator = 15.0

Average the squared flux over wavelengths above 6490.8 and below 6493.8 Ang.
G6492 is 51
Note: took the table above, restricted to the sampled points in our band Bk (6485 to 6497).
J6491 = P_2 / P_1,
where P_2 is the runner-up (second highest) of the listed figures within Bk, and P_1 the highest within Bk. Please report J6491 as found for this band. 0.980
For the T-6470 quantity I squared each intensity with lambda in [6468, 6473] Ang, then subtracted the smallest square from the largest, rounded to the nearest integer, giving 11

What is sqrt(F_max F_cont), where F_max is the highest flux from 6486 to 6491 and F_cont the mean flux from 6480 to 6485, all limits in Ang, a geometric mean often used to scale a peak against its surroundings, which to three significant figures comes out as 8.30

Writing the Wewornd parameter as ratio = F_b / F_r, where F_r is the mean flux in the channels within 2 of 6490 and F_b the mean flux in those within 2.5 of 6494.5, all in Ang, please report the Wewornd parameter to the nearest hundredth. 0.90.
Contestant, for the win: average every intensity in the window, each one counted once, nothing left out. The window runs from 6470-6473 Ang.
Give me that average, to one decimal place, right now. 7.0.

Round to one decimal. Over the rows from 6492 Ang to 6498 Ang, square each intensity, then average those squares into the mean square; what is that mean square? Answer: 47.7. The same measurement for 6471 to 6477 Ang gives 58.8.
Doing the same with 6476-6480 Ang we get 65.9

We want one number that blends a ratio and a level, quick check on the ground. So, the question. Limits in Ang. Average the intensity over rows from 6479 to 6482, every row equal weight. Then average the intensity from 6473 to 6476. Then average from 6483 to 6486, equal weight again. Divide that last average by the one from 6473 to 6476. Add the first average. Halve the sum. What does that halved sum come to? 4.8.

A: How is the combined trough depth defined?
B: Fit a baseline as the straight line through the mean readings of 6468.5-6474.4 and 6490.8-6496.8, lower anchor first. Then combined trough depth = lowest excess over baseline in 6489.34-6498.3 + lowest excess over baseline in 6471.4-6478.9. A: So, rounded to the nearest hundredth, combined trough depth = 0.06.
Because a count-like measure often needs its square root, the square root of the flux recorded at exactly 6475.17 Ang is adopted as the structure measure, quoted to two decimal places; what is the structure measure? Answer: 2.80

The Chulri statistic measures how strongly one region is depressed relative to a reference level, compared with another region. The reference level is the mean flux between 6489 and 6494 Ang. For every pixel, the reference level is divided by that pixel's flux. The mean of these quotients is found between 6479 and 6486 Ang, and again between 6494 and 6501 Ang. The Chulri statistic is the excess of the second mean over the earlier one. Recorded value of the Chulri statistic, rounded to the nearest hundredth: 0.17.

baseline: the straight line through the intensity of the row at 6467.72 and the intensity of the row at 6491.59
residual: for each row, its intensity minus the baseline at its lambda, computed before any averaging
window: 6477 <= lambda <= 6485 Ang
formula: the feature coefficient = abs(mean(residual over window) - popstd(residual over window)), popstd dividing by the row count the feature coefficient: 1.3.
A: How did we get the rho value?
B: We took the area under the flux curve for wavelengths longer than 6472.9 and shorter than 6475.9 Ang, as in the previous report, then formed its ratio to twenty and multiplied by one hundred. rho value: 116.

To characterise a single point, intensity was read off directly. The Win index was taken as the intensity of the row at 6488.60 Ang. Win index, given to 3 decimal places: 7.924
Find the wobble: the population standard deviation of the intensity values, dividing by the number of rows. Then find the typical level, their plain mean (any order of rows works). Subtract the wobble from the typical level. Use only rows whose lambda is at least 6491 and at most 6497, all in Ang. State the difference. 6.8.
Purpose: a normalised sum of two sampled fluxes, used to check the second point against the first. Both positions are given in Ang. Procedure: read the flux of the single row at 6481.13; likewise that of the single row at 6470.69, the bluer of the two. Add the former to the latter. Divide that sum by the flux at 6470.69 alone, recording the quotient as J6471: 2.27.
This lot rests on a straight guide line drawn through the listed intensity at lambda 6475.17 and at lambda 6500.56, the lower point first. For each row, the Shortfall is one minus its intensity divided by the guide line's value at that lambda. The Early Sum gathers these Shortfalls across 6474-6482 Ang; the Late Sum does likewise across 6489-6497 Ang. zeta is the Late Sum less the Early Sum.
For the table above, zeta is 0.6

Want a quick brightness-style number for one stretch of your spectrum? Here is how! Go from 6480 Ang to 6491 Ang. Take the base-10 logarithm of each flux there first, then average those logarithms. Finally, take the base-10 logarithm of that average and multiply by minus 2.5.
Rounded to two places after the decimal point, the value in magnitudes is 0.10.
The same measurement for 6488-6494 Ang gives 0.15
